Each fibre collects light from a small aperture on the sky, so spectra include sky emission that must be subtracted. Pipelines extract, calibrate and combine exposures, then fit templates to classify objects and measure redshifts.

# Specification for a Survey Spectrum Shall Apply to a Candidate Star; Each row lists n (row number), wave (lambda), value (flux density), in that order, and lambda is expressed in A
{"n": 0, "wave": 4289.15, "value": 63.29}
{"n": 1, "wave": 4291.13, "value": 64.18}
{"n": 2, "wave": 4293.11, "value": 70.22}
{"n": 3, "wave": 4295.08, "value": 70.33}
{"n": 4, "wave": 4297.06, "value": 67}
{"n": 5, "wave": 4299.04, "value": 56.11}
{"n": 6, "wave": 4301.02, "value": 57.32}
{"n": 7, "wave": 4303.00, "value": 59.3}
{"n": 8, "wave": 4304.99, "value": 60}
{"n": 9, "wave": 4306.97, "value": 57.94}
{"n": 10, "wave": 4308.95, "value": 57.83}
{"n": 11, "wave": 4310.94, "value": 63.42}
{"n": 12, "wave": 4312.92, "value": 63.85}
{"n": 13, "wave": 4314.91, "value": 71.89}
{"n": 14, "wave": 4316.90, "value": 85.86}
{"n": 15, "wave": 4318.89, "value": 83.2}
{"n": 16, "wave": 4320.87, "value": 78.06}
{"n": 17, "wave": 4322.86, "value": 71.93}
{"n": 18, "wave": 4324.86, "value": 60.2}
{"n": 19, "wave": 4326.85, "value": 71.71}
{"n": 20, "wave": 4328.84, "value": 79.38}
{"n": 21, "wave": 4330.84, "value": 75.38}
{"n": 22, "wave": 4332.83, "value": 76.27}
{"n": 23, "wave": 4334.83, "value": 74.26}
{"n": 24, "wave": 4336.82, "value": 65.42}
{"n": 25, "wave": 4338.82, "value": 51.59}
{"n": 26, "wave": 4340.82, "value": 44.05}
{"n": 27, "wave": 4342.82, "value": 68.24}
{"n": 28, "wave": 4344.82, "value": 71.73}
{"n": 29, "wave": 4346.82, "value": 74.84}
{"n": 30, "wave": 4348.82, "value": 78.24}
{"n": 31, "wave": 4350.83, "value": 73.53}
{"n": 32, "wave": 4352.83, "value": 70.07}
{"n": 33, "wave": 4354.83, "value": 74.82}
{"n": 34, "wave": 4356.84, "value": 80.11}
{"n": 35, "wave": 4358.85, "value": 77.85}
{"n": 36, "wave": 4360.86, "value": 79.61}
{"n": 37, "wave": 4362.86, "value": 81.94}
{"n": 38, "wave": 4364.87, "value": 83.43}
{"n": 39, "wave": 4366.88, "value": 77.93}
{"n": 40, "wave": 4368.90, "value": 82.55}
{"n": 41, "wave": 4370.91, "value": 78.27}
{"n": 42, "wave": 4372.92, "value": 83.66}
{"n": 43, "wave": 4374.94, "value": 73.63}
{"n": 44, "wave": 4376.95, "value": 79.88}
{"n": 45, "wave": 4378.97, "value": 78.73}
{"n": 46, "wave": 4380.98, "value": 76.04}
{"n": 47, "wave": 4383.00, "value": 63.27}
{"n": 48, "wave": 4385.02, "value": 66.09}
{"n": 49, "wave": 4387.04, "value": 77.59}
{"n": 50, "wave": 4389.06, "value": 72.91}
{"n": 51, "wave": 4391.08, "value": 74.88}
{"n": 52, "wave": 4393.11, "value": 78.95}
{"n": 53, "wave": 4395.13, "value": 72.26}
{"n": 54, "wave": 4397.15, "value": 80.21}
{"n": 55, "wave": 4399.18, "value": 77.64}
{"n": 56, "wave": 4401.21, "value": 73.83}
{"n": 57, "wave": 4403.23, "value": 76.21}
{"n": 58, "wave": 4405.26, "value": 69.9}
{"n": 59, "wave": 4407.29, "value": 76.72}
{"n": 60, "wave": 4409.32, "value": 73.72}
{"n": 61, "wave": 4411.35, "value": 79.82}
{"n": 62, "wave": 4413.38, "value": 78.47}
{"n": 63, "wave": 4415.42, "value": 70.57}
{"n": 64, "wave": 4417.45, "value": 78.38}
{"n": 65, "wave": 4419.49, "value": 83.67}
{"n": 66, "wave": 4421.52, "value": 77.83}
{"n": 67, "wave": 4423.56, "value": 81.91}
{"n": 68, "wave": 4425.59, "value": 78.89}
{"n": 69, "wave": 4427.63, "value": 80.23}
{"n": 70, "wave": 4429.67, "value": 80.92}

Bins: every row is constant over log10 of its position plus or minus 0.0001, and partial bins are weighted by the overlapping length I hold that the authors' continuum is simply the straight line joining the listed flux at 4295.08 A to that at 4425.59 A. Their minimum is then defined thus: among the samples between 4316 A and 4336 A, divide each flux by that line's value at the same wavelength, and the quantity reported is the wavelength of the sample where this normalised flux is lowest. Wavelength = 4324.86 A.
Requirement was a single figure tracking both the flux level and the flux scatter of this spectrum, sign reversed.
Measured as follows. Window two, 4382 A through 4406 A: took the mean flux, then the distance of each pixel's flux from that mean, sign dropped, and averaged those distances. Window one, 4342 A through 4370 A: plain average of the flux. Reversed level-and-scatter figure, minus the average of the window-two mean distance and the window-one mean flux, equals -40.4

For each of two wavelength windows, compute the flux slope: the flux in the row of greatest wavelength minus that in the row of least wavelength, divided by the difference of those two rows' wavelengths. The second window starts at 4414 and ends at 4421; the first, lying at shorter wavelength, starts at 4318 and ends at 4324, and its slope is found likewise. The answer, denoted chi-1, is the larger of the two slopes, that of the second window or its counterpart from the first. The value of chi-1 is 3.2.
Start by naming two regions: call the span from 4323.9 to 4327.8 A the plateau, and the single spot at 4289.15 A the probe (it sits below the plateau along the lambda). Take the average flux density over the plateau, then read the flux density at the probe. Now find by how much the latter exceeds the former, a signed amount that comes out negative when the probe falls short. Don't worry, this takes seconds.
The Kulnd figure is -3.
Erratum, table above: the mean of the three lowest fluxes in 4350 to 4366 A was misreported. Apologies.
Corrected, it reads 73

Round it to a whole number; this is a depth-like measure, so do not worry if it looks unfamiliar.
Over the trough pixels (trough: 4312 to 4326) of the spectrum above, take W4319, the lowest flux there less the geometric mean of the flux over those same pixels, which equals -13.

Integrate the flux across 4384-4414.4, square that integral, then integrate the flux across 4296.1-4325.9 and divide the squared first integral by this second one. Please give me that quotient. 2652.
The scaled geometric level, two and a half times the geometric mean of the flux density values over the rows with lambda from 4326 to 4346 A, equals 167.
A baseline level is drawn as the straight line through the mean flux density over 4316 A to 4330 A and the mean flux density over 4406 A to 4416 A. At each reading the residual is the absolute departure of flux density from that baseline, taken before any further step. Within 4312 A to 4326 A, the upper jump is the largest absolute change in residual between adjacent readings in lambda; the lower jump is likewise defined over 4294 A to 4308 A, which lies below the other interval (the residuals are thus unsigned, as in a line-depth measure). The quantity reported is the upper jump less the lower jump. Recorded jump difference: 1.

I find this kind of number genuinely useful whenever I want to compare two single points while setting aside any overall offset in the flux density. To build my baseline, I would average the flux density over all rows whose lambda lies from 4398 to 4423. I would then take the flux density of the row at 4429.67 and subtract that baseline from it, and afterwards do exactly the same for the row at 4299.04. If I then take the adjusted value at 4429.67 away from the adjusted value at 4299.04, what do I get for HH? -25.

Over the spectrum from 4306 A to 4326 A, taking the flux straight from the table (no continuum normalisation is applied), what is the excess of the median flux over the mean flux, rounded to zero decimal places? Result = -2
